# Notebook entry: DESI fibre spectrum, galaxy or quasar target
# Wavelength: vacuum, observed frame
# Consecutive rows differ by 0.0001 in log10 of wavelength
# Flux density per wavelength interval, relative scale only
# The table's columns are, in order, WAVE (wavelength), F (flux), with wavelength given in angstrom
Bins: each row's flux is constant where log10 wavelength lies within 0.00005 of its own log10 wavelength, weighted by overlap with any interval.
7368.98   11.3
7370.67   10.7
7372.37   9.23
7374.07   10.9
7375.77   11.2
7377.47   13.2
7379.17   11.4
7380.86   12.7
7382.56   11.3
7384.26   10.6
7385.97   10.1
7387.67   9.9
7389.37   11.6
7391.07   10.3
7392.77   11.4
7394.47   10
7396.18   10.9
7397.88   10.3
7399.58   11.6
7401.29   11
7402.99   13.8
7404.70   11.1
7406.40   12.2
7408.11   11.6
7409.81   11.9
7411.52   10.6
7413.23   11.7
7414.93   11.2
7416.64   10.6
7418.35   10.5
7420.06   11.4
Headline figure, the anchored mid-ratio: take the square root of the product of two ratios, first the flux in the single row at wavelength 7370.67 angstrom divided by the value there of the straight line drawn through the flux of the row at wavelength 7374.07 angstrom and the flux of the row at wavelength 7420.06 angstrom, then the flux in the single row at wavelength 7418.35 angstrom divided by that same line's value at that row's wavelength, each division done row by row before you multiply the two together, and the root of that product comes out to 0.95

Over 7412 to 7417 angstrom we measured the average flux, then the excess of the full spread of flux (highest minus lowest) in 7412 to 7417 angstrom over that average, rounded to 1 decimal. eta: -10.1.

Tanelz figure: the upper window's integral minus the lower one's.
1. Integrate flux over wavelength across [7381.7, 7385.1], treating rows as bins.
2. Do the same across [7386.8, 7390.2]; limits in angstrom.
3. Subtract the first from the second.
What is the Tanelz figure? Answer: -0.7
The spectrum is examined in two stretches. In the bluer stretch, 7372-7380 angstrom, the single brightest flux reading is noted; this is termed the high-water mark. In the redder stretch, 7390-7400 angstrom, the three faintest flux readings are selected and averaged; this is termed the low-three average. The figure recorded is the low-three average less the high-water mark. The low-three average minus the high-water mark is -3.0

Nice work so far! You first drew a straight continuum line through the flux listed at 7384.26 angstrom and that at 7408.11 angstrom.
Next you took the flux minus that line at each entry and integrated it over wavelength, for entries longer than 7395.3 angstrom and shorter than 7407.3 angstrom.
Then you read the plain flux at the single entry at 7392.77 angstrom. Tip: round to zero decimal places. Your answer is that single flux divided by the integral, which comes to 4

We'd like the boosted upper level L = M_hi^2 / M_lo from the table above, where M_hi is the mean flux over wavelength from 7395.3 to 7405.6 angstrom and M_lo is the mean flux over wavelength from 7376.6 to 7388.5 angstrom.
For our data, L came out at 11.6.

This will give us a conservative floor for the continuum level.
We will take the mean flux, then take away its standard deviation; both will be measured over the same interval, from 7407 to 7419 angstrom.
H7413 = 10.6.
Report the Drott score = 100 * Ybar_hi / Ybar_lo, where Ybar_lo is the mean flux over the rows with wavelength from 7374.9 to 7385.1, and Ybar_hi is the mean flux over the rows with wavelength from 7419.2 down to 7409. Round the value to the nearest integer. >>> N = 94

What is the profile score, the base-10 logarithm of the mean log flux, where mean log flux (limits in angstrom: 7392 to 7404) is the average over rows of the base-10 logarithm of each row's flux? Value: 0.021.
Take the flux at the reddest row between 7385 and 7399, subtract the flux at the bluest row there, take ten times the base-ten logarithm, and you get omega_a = -7.0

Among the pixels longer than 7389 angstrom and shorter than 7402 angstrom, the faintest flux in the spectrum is 10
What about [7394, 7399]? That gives 10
